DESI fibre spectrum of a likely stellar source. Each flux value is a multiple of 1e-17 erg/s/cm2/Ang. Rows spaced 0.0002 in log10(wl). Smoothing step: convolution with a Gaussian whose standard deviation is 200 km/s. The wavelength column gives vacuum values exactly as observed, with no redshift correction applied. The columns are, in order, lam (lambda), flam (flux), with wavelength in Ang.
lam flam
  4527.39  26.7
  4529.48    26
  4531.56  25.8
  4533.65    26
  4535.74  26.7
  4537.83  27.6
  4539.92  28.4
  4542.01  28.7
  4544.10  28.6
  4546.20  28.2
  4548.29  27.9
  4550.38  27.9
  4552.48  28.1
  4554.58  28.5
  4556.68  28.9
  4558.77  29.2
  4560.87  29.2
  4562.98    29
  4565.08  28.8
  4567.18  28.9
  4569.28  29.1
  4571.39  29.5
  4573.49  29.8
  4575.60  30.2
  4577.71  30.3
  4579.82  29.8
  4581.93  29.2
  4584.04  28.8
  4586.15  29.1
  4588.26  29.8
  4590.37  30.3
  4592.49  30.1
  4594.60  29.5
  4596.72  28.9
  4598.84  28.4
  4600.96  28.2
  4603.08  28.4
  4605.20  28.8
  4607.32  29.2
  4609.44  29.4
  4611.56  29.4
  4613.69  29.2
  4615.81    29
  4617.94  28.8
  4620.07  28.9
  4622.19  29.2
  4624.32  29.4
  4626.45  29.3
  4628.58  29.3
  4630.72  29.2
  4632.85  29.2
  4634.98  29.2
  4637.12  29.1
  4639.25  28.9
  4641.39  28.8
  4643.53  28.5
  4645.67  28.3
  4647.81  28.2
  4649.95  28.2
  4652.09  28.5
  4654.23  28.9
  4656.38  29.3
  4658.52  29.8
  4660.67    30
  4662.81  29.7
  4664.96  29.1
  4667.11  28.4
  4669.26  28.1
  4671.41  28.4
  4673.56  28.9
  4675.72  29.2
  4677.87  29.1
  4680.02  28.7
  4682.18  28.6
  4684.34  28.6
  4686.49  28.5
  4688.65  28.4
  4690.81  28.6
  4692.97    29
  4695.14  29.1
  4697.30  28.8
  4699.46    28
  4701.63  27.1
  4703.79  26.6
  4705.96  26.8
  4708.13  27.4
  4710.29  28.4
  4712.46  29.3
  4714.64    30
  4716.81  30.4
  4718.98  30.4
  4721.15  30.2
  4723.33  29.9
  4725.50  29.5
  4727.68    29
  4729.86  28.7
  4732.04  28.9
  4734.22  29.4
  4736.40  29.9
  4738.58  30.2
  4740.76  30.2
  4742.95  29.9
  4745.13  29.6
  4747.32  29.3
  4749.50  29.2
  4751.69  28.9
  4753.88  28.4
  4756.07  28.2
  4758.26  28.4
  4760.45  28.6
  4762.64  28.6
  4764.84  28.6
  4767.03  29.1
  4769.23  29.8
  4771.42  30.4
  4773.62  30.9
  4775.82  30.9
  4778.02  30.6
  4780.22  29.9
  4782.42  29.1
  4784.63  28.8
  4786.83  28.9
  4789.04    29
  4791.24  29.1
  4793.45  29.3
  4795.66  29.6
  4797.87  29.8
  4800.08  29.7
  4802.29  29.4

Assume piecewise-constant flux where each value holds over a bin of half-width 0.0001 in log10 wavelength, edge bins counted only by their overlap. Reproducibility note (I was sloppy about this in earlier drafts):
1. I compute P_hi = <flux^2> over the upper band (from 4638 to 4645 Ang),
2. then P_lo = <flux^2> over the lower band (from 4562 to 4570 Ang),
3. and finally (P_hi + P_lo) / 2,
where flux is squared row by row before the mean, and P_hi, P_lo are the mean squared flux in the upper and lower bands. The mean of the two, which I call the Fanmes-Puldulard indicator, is 832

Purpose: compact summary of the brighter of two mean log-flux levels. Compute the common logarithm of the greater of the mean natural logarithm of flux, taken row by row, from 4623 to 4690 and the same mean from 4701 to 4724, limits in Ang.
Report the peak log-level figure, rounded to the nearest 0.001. 0.527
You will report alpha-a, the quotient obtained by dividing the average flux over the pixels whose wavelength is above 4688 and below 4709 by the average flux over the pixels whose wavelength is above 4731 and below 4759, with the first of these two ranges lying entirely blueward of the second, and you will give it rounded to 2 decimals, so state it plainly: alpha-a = 0.96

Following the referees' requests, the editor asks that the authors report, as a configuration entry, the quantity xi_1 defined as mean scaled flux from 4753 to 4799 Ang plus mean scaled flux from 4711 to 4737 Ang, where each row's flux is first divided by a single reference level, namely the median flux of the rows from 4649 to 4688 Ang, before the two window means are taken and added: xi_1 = 2.05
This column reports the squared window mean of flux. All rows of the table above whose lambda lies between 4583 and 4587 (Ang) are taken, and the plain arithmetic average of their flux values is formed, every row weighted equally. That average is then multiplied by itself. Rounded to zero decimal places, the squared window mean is 838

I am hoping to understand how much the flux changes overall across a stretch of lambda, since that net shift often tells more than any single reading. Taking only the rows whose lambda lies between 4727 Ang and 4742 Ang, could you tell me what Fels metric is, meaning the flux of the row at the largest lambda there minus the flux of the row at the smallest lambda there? 1.2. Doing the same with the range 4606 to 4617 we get -0.2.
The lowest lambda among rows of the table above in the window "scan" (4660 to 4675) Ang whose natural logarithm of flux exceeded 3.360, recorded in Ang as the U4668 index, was 4660.67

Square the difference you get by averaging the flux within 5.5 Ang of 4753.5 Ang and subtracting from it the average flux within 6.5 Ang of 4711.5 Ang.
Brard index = 0.0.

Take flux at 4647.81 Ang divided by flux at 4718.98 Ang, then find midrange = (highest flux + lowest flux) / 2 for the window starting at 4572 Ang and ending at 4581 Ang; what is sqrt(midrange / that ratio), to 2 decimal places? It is 5.69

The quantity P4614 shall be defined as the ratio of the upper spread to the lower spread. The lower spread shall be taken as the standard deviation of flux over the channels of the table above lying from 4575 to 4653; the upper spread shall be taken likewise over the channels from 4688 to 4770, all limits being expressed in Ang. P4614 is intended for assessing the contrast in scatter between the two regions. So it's 1.7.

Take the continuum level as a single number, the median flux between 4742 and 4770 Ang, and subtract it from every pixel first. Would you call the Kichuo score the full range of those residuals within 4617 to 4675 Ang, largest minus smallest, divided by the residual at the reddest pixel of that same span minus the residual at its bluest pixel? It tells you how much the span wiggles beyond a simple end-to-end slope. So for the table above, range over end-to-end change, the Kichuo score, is 19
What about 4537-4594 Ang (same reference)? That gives 1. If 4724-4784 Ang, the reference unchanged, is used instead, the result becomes -7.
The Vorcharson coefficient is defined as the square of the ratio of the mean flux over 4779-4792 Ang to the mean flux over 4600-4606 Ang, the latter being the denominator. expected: 1.05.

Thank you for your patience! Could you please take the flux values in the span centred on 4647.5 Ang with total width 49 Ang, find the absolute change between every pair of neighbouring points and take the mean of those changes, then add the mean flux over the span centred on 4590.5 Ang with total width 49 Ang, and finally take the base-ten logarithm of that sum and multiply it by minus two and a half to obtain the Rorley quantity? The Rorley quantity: -3.68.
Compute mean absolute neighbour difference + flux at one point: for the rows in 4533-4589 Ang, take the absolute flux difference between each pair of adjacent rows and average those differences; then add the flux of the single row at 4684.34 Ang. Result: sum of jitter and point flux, 29.0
